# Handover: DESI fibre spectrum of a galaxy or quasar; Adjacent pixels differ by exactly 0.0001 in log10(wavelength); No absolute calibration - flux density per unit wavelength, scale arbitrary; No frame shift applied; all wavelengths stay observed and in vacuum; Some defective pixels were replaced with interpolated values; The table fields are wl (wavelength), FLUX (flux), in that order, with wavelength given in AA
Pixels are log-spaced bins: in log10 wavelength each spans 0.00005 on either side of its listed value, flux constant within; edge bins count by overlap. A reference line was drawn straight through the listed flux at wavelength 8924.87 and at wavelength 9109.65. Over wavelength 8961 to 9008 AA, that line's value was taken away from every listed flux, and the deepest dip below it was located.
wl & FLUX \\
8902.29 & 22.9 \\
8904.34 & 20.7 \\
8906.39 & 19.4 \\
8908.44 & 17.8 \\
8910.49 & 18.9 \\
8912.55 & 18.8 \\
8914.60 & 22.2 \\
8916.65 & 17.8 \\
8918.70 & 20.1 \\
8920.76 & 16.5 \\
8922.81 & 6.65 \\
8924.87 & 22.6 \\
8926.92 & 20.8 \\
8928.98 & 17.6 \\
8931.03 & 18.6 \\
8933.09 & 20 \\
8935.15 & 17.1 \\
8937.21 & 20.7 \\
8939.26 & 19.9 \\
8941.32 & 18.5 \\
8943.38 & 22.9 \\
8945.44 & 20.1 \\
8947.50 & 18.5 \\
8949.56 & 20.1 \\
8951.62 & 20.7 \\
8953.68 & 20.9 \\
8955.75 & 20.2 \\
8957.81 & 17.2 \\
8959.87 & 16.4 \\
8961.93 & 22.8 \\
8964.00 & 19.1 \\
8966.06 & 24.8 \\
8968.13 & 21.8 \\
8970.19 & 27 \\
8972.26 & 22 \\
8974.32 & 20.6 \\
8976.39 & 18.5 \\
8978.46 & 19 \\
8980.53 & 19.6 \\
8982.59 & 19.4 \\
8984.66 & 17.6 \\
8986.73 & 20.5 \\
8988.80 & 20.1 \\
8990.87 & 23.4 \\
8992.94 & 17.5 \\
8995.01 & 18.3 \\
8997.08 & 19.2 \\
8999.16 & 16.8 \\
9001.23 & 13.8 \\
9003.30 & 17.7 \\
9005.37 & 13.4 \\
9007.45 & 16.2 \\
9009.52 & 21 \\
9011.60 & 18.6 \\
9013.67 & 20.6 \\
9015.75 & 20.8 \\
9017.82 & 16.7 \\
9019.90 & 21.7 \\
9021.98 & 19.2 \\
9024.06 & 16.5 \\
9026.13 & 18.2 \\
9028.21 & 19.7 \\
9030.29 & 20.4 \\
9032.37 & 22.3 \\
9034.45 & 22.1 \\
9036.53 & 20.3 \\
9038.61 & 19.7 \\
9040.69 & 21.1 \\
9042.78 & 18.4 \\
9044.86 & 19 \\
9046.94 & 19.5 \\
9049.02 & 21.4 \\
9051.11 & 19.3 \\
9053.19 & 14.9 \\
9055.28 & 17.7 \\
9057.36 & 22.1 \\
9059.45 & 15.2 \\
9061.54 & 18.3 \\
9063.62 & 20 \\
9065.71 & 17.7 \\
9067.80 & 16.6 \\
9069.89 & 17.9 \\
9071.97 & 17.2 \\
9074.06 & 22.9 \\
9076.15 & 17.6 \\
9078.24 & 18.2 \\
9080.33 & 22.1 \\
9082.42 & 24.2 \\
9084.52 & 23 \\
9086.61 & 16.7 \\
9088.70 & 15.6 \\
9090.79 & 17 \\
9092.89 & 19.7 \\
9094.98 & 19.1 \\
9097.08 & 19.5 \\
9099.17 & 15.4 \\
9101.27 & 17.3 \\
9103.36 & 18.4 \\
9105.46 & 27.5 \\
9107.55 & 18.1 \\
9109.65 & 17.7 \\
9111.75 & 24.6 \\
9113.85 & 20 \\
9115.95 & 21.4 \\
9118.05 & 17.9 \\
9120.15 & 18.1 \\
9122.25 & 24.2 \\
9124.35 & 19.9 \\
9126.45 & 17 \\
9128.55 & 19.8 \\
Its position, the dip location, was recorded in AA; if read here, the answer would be 9005.37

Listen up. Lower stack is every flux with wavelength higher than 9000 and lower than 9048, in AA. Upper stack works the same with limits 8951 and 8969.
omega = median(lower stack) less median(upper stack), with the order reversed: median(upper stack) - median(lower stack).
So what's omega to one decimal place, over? 1.2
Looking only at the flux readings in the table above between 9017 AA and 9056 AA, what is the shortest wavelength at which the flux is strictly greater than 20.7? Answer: 9019.90 AA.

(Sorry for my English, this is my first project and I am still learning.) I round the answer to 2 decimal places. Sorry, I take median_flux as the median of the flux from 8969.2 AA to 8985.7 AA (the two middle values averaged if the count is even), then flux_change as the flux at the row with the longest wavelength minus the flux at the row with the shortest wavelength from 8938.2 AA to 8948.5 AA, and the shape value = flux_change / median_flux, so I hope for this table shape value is -0.07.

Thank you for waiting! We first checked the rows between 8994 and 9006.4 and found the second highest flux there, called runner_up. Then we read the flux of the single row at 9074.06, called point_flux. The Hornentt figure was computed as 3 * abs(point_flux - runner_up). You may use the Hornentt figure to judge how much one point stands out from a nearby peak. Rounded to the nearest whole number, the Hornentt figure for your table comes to 14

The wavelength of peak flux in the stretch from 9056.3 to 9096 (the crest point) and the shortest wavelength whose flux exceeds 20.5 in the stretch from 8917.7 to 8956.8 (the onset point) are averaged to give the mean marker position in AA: 9003.6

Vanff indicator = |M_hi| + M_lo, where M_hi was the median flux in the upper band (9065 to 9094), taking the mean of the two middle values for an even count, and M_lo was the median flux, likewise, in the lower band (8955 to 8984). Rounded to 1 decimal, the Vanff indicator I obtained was 37.7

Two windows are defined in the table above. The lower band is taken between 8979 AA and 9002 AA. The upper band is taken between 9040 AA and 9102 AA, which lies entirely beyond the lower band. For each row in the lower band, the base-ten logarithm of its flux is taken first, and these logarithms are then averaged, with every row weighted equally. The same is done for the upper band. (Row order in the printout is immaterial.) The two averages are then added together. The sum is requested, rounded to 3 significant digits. 2.54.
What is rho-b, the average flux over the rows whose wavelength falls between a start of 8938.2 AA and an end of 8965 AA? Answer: 19.8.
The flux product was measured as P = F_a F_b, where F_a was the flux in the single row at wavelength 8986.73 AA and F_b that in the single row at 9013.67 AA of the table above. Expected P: 422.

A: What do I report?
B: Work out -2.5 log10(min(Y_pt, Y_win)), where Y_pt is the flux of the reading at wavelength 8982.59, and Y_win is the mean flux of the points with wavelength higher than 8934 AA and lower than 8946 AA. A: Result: -3.22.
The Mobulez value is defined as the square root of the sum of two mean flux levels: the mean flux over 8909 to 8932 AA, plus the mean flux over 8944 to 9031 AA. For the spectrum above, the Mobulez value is 6.14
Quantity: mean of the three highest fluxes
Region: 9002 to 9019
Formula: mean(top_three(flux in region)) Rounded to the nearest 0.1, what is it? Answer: 20.8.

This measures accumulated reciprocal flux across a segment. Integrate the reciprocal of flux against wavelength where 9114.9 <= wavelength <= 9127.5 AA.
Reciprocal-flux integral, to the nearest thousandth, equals 0.647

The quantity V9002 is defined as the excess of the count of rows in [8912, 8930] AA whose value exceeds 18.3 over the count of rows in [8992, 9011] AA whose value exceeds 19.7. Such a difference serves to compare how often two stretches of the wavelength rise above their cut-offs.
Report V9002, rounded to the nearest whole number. 4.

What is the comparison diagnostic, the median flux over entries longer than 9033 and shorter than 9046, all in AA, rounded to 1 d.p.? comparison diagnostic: 20.0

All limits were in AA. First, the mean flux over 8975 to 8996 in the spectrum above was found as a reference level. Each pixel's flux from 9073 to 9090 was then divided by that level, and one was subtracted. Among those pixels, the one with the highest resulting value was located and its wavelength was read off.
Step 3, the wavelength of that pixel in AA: 9082.42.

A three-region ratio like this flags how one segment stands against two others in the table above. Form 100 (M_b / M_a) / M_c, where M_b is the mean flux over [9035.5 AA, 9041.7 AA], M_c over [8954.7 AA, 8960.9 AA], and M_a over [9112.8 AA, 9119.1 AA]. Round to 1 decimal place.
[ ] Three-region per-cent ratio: 5.7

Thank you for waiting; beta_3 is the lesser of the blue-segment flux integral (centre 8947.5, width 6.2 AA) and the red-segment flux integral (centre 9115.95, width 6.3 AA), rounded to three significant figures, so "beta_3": 121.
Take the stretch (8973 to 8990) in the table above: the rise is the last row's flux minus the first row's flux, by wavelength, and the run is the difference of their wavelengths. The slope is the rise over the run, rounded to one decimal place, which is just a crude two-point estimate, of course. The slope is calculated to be 0.0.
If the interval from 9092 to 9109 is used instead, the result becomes -0.1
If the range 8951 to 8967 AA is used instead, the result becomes 0.3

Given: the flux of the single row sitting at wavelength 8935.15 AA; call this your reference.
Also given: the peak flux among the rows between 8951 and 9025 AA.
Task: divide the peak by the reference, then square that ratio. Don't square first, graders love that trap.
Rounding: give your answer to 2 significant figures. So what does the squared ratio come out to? 2.5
